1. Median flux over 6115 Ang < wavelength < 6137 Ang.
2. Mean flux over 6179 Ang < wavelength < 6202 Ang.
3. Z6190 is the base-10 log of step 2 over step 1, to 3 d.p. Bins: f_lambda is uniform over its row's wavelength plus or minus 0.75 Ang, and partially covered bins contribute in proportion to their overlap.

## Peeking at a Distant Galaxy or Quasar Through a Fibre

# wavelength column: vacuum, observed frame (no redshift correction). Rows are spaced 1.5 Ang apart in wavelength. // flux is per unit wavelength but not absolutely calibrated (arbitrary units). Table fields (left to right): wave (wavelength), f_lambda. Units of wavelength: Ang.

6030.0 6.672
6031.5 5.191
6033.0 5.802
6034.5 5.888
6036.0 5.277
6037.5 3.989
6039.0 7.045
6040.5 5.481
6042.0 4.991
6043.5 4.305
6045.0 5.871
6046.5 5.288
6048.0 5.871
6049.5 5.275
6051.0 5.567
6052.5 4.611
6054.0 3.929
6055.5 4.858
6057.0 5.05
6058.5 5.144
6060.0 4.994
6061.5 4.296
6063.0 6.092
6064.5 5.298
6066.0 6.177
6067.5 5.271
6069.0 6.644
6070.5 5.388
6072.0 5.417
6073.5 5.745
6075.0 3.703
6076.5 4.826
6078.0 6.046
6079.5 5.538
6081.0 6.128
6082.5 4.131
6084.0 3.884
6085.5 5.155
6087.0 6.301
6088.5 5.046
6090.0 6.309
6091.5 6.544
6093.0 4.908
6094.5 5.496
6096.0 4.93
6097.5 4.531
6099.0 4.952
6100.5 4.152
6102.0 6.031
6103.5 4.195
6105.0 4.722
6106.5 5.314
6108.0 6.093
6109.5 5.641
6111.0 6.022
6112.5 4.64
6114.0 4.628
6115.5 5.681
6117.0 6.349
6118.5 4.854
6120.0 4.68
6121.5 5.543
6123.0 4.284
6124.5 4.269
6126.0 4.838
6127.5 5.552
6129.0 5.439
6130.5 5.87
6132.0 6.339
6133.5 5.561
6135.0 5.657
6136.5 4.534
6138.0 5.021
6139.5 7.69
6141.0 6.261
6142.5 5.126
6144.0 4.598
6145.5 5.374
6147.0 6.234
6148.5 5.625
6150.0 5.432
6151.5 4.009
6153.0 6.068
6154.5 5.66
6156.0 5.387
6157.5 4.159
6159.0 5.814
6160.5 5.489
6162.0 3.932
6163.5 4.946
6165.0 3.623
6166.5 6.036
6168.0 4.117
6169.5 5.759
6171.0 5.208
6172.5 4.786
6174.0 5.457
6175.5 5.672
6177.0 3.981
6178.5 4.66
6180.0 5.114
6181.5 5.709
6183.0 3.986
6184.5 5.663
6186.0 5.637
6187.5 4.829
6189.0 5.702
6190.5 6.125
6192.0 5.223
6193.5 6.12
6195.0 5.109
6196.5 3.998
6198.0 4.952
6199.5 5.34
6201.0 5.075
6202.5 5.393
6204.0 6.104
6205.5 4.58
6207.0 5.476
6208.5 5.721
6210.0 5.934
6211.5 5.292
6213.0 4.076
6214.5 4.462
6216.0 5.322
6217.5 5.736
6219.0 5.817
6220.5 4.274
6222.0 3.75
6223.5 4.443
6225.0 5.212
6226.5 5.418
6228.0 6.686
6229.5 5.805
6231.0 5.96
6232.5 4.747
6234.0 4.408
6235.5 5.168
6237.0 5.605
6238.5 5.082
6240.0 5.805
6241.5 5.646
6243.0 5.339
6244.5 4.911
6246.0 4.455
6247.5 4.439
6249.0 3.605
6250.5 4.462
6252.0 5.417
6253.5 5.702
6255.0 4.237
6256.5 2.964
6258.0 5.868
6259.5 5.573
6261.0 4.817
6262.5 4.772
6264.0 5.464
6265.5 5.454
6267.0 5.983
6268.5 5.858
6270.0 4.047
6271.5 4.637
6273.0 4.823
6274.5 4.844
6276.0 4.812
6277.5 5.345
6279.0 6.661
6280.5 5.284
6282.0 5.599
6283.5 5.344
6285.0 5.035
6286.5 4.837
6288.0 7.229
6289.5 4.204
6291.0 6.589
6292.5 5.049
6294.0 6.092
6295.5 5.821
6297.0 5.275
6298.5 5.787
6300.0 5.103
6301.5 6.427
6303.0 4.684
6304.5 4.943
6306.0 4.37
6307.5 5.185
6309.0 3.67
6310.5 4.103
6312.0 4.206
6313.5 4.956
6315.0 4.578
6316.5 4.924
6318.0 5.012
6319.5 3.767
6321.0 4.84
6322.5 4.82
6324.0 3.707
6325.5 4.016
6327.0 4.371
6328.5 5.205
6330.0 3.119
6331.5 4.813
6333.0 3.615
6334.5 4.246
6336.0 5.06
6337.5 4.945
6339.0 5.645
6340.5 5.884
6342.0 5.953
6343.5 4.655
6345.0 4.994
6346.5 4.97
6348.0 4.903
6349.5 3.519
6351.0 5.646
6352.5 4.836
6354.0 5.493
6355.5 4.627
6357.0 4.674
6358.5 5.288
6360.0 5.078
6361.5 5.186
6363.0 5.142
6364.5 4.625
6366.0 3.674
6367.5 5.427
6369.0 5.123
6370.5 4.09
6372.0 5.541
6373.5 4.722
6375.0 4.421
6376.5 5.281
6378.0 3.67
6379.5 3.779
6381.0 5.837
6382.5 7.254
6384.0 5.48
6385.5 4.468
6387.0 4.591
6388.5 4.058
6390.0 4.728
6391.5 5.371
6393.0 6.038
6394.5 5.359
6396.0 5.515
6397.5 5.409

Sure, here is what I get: -0.025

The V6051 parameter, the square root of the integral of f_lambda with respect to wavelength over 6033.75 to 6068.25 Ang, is 13.4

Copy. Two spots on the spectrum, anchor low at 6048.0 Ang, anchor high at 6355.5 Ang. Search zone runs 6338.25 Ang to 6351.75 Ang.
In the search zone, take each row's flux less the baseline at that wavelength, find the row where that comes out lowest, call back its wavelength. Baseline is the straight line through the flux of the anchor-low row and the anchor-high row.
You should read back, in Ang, 6349.5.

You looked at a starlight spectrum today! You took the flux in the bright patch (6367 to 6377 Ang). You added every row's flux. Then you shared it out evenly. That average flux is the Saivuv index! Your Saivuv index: 4.9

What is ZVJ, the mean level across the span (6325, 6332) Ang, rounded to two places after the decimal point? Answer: 4.30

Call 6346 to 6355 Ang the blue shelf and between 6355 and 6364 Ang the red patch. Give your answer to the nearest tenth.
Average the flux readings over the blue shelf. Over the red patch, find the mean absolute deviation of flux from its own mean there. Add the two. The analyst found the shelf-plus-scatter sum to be 5.1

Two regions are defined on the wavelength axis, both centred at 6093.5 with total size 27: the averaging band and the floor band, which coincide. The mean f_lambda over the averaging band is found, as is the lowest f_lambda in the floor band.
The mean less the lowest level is 1.27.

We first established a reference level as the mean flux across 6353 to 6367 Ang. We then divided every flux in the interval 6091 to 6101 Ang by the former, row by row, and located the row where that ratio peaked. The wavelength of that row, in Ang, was 6091.5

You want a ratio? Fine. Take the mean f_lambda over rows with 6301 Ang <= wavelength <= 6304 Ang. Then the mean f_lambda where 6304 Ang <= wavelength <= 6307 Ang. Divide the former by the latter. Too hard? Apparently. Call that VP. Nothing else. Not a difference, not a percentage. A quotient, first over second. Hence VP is 1.2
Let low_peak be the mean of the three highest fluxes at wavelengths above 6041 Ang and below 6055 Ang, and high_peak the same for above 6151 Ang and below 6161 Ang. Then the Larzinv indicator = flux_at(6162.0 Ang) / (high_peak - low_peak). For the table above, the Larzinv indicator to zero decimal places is 51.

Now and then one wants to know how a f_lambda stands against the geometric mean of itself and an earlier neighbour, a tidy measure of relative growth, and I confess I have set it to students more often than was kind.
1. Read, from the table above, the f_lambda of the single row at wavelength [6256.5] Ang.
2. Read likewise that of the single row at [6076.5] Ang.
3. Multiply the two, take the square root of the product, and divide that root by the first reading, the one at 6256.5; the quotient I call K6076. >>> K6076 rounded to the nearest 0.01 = 1.28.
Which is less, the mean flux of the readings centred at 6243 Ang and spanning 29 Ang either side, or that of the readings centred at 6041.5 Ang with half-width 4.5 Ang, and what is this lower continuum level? 5.06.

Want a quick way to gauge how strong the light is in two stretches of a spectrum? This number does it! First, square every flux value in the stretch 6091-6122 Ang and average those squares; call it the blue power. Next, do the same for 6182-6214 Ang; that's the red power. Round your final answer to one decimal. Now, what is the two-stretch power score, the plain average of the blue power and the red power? 27.9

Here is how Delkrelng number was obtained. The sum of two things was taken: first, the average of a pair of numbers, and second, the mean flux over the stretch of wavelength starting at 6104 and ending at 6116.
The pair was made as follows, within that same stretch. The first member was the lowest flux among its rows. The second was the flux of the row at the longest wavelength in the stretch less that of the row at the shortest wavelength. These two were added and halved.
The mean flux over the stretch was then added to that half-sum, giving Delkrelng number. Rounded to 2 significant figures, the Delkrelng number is 8.1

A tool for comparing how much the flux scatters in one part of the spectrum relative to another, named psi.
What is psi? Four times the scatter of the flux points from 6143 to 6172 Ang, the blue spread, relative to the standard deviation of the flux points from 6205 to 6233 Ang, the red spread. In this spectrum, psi 4.2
